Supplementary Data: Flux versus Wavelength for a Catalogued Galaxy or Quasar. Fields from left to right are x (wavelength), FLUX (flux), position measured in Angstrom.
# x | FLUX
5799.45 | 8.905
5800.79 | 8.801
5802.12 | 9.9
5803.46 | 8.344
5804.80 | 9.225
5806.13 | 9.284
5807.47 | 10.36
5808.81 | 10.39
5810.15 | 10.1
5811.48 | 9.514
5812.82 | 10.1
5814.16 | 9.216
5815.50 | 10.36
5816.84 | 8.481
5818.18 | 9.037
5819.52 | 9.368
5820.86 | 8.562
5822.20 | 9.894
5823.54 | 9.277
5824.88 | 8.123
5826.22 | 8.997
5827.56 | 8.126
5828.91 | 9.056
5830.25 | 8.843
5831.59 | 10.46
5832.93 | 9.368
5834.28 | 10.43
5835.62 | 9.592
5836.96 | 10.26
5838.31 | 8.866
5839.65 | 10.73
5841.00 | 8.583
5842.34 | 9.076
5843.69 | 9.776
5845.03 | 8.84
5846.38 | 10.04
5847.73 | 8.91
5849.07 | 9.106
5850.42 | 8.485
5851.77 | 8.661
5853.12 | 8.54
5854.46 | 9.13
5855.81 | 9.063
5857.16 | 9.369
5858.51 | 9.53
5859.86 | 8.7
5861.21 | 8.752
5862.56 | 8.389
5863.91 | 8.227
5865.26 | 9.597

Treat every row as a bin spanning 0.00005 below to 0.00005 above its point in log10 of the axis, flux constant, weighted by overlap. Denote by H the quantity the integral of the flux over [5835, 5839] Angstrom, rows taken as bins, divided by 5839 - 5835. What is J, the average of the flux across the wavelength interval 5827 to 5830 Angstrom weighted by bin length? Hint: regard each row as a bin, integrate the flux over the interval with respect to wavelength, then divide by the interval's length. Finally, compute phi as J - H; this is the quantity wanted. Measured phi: -1.0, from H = 9.6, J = 8.6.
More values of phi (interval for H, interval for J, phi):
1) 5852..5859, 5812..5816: 0.8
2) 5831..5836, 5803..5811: -0.3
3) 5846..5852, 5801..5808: 0.4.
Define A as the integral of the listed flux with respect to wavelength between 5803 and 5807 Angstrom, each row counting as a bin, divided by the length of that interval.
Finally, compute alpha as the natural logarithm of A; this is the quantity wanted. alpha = 2.20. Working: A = 9.1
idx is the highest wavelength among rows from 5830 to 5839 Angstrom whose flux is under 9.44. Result 5838.31 Angstrom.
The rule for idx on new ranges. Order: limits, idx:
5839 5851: 5850.42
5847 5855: 5854.46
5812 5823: 5820.86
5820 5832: 5830.25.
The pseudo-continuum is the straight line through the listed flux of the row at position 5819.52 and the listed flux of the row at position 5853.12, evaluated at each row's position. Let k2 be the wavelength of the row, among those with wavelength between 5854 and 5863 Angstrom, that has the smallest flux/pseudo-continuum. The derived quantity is 5862.56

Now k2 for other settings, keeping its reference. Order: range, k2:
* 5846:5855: 5850.42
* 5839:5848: 5841.00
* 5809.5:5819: 5816.84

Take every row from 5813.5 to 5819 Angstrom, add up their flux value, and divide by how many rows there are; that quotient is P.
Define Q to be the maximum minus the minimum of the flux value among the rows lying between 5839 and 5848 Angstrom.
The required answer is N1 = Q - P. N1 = -7.13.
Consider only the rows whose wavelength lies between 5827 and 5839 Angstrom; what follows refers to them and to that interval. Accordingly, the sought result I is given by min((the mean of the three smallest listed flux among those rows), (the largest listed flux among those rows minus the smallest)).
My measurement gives 2.33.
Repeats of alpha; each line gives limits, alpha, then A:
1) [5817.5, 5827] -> 2.20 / 9.0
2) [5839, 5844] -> 2.25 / 9.5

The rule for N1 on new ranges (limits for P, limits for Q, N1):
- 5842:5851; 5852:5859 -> -8.19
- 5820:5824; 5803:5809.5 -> -7.20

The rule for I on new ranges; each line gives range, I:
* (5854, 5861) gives 0.83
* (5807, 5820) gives 1.91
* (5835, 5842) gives 2.15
